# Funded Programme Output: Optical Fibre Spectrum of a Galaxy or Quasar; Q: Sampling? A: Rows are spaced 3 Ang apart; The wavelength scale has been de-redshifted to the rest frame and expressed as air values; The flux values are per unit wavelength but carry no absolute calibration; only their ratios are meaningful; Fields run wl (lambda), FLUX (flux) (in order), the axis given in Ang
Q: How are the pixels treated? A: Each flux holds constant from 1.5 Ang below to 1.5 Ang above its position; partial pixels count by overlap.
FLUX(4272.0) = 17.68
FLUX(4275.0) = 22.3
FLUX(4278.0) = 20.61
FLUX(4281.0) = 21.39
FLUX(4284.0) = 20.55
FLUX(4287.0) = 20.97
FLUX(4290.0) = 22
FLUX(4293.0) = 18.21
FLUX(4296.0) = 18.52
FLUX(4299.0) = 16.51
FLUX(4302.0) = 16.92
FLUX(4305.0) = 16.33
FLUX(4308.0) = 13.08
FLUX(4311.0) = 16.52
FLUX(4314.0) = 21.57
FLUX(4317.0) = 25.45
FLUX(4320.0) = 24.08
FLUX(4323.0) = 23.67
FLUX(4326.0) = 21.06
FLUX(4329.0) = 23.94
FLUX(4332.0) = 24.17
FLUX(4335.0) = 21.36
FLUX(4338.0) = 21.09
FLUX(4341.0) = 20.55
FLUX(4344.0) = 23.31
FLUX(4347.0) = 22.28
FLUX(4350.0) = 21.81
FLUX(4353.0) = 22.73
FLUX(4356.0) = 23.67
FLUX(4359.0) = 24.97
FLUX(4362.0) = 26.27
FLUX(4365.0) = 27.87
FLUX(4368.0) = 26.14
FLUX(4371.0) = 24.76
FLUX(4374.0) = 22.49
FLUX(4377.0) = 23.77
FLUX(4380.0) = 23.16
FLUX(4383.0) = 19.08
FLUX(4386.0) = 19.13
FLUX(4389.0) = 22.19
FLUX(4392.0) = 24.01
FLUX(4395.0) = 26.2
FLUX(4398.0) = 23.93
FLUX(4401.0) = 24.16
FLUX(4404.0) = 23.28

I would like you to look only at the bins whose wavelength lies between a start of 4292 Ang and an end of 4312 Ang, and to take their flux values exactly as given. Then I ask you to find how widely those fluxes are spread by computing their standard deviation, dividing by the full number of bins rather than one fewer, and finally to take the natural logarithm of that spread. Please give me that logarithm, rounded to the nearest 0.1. 0.5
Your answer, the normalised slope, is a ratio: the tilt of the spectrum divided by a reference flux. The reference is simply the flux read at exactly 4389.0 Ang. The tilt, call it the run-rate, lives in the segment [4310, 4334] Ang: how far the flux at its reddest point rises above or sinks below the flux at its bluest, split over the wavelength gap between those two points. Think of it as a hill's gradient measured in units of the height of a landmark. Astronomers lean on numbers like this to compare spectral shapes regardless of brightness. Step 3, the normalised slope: 0.016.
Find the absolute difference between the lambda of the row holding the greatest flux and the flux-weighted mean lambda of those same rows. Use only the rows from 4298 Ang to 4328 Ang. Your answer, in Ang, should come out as 3.2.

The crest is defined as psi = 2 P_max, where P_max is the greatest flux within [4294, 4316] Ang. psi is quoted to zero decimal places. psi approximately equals 43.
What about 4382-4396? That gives 52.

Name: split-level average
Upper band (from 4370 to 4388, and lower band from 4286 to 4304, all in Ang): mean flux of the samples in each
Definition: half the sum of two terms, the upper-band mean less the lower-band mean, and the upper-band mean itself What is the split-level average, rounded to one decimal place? 12.6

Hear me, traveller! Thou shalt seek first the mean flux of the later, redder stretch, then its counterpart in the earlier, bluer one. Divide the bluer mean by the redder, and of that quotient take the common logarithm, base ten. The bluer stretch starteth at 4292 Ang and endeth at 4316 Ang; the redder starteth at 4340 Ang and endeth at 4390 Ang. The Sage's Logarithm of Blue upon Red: -0.13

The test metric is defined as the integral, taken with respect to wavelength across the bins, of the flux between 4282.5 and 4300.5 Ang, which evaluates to 350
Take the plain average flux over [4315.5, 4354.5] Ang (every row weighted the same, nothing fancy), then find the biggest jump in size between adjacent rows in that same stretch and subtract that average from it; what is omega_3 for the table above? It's -19.9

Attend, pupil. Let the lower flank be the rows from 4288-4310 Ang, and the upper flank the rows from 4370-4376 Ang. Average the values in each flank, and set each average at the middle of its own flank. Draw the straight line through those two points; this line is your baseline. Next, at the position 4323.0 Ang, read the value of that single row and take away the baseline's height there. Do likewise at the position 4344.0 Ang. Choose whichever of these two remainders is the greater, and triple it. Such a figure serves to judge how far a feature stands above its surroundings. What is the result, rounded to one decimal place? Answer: 12.8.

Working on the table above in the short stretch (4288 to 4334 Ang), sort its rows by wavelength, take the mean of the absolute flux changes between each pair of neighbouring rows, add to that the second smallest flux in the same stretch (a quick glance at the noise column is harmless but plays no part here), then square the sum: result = 342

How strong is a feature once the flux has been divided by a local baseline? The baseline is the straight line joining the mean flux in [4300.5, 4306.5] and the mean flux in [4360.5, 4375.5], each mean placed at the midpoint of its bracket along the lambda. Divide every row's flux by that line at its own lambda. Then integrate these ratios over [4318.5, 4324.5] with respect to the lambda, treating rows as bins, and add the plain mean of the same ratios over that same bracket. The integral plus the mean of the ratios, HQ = 8.8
